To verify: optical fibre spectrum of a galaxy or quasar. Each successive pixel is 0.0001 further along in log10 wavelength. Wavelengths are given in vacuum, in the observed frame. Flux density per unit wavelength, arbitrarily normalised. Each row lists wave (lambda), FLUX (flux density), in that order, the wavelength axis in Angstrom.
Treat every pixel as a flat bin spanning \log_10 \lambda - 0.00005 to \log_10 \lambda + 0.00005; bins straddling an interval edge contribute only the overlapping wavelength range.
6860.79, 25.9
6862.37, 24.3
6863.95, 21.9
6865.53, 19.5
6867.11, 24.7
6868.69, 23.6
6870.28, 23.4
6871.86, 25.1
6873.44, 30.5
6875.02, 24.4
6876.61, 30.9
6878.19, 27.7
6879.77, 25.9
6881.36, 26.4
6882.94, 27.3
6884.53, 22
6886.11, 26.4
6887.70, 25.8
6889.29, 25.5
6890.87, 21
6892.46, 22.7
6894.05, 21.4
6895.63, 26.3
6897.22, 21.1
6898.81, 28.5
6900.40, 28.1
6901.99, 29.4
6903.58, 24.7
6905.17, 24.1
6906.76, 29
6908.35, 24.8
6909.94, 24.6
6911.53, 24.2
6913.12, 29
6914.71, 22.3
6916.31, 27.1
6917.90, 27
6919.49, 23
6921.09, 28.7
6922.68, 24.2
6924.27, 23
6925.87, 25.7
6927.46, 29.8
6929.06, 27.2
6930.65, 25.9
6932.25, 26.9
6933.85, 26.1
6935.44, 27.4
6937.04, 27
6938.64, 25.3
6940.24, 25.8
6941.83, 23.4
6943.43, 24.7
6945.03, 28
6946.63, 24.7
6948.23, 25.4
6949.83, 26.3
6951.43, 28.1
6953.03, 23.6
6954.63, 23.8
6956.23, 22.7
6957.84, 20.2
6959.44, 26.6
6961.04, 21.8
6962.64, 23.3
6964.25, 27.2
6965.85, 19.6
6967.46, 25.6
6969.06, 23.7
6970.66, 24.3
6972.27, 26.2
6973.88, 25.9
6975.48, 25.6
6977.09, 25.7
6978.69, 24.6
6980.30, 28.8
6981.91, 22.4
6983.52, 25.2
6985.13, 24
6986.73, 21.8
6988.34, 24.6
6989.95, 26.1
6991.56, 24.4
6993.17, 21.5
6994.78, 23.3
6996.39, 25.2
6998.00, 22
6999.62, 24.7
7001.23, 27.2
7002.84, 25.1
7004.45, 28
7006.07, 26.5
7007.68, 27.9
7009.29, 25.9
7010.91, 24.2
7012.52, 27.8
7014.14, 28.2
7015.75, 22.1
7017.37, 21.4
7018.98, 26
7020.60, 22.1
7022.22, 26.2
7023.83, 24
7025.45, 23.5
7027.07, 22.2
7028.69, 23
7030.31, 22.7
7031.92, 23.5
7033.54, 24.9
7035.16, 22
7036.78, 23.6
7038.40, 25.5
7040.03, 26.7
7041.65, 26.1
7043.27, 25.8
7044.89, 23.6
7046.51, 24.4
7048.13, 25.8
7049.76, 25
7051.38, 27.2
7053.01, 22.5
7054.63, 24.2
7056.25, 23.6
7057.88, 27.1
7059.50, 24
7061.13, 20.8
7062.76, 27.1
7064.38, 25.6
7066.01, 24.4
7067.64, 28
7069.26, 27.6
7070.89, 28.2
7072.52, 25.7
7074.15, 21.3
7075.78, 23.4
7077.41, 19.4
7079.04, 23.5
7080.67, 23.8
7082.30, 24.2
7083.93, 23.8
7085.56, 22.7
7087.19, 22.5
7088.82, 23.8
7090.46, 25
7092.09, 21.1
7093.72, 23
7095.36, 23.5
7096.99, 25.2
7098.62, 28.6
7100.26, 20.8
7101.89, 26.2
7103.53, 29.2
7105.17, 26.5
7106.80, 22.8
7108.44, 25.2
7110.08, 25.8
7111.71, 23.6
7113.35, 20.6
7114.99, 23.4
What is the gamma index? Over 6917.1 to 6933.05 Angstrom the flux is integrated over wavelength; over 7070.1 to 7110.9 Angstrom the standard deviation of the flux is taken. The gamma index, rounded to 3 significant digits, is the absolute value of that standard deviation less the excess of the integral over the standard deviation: 412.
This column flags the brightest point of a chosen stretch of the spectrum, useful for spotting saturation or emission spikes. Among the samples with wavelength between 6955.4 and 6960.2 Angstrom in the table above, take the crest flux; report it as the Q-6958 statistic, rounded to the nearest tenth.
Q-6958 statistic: 26.6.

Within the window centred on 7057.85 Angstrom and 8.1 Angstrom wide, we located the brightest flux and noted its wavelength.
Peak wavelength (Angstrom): 7057.88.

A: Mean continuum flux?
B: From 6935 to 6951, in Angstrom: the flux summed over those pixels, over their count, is 25.8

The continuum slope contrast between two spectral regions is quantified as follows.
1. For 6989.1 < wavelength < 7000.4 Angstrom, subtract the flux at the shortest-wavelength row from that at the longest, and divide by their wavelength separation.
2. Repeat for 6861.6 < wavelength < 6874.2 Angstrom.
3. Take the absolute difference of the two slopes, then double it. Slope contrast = 1.4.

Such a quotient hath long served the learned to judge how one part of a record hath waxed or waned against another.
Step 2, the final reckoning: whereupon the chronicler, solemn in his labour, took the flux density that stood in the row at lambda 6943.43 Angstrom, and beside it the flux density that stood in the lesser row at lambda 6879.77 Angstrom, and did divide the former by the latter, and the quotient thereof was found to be 0.95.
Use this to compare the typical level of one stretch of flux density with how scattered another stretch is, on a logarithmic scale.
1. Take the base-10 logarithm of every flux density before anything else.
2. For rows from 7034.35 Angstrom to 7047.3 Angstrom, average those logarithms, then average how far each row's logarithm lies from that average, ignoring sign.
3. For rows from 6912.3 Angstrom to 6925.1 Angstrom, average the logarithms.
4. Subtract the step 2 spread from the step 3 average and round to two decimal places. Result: 1.38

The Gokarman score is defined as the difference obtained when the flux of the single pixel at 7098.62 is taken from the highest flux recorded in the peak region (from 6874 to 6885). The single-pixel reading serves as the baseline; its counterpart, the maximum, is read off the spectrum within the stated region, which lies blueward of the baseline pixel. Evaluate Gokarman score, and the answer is 2.3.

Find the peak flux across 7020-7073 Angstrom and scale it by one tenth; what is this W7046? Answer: 2.82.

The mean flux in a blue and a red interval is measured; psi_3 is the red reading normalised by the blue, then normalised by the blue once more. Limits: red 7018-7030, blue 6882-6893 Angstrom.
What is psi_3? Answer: 0.040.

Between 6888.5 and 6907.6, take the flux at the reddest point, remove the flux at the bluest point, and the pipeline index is 3.5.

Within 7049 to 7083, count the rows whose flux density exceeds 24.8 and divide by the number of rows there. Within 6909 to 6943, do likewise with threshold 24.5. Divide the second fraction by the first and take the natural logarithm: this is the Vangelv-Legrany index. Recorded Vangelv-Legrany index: 0.5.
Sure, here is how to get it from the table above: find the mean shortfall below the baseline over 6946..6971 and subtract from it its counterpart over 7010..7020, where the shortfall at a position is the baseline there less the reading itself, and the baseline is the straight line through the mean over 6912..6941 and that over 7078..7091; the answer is 1.7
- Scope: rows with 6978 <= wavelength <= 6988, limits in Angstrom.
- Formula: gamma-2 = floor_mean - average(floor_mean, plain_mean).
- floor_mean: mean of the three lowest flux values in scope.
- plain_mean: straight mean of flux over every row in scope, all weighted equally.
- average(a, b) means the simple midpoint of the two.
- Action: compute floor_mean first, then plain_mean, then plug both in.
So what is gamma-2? -0.87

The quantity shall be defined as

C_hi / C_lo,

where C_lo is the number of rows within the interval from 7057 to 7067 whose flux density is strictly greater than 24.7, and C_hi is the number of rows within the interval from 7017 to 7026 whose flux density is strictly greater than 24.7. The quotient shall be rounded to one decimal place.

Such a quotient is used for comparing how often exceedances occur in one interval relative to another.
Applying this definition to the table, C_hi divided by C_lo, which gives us 0.7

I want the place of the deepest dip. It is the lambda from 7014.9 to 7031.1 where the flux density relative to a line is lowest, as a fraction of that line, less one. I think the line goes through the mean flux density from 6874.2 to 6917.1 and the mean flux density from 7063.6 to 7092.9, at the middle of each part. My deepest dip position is 7017.37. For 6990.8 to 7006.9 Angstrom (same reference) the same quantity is 6993.17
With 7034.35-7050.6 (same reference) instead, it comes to 7035.16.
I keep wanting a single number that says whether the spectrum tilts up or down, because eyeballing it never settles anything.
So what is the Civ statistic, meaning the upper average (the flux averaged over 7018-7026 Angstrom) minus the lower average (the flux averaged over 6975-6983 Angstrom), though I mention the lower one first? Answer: -1.1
